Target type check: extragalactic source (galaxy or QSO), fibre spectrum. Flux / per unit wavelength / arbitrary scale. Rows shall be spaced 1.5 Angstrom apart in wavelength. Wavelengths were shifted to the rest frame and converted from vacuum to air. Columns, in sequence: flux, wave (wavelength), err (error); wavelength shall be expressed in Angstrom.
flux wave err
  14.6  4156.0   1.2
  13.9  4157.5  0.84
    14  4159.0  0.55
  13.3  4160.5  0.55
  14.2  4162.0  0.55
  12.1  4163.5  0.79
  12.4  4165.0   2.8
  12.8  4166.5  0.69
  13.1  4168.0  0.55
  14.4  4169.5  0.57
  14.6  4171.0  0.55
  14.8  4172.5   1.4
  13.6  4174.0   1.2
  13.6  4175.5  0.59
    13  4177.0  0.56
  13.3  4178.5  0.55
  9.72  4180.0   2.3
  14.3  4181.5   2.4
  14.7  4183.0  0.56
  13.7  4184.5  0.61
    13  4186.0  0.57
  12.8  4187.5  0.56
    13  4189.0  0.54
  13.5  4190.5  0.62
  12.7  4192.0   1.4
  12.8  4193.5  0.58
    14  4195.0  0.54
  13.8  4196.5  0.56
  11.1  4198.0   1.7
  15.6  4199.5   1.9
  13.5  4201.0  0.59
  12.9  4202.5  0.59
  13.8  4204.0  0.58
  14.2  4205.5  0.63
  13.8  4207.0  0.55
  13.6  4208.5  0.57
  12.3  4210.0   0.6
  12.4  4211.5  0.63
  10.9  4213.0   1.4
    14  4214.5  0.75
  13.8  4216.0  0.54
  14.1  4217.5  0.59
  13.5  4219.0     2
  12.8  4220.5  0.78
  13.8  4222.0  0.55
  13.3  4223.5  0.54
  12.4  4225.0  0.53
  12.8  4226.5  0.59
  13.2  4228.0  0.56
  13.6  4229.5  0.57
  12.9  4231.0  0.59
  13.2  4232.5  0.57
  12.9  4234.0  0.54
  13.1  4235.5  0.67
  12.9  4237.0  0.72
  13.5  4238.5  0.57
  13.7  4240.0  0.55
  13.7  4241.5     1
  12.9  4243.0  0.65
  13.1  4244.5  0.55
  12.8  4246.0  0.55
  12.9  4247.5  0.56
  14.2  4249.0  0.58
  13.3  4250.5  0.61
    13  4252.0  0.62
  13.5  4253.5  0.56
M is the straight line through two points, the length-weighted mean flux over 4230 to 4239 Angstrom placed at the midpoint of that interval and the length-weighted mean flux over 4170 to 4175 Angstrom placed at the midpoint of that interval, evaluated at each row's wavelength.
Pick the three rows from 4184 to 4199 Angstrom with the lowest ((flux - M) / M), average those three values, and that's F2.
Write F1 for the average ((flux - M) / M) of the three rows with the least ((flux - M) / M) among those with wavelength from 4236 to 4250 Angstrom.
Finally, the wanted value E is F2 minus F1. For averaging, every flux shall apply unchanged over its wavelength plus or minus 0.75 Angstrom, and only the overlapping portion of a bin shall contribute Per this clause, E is -0.12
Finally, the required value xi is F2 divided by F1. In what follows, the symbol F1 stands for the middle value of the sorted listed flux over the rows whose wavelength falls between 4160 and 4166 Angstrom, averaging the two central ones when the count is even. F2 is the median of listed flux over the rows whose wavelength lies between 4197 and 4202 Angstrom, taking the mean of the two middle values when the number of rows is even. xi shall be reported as 1.05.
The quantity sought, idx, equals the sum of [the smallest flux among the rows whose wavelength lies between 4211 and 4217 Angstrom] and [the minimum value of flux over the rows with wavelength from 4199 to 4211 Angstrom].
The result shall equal 23.20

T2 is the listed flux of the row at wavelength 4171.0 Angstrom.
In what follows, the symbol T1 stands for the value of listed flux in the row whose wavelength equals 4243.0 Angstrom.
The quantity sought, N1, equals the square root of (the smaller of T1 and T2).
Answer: 3.59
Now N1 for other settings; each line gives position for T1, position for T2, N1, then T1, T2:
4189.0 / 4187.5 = 3.58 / 13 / 12.8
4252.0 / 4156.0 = 3.61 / 13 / 14.6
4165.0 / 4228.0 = 3.52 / 12.4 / 13.2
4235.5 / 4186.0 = 3.61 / 13.1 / 13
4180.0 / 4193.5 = 3.12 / 9.72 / 12.8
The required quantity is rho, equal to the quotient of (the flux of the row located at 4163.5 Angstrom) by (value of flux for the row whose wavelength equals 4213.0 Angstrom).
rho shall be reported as 1.11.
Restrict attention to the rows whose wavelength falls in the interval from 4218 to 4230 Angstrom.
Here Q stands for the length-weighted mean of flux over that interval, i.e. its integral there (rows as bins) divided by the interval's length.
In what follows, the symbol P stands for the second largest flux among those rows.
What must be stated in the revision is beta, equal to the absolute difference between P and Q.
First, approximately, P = 13.6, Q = 13.2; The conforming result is 0.4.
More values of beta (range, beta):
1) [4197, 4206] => 0.7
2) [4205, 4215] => 1.0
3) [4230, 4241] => 0.3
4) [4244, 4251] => 0.0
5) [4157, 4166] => 0.7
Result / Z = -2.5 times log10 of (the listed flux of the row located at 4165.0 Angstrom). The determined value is -2.734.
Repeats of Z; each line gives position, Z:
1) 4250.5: -2.810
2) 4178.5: -2.810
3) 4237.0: -2.776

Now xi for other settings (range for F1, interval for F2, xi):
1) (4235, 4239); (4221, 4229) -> 1.01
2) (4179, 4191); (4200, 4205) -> 1.02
